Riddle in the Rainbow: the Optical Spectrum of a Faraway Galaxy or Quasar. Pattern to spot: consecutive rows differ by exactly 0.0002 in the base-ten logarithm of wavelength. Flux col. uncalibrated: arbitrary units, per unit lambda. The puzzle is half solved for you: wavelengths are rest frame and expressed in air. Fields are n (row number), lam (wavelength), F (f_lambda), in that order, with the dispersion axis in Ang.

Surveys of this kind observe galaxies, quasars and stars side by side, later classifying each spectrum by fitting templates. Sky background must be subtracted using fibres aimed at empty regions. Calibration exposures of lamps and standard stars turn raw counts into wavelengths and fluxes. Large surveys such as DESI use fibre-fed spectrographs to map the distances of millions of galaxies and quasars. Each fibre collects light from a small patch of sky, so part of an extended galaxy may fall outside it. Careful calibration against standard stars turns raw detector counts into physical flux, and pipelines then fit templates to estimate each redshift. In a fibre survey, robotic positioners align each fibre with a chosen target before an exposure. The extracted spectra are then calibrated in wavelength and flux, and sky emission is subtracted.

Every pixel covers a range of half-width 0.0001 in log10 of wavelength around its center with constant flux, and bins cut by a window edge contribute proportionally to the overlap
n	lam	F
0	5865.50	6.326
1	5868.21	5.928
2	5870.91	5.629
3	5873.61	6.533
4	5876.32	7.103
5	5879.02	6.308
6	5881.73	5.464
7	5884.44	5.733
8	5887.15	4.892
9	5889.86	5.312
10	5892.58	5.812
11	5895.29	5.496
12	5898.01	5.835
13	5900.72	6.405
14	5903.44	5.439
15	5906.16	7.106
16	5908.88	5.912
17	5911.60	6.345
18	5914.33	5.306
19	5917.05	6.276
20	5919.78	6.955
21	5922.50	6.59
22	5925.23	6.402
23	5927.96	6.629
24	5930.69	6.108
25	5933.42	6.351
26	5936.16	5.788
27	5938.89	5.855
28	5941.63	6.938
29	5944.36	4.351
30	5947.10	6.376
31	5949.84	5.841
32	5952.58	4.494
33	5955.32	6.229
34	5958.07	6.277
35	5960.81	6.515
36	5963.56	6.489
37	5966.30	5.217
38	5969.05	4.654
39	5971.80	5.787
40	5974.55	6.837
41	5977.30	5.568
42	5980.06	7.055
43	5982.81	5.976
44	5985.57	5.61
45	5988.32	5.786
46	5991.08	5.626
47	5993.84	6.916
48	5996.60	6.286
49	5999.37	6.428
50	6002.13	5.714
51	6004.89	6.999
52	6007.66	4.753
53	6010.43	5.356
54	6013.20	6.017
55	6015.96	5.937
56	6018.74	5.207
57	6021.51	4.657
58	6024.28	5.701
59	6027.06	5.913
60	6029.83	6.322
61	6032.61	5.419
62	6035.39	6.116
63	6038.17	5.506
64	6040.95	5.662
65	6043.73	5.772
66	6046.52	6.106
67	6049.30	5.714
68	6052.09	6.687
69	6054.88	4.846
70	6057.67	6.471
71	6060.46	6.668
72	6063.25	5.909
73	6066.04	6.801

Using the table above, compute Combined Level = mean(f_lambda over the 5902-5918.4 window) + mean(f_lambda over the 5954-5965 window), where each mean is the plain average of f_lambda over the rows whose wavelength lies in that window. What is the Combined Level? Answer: 12.4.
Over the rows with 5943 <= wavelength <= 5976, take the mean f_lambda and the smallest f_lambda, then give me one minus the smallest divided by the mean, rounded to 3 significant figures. 0.244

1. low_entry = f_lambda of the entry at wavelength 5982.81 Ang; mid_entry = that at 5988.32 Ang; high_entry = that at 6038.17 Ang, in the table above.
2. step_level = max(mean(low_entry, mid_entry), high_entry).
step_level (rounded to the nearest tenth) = 5.9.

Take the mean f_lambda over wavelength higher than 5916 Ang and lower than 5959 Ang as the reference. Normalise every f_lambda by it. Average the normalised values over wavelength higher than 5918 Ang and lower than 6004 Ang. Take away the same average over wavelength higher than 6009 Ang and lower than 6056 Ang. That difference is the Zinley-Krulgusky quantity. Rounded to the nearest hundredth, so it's 0.06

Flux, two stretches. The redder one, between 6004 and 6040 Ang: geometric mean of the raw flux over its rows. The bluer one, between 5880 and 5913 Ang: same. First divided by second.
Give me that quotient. 0.98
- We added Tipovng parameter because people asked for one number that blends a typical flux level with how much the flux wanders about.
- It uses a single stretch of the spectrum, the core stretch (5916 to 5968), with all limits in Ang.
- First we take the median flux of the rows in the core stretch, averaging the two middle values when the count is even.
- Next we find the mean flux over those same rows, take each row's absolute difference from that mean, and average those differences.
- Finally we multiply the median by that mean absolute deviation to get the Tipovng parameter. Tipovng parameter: 3.29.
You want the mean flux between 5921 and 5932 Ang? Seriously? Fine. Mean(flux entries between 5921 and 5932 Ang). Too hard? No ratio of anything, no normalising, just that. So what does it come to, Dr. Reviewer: 6.4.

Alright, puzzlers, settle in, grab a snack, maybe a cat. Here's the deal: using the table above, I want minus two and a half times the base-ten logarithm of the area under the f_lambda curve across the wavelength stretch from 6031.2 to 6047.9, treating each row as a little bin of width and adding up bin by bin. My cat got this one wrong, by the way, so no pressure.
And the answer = -4.96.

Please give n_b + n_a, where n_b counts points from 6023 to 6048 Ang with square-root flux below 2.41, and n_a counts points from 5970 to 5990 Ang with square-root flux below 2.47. 10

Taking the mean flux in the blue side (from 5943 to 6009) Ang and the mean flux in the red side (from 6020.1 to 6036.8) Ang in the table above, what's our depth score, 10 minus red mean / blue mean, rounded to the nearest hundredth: 9.04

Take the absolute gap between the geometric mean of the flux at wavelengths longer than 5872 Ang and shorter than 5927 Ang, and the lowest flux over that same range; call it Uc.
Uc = 1.14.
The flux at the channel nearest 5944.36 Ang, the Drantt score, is 4.351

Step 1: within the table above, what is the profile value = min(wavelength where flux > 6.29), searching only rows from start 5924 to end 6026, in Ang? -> 5925.23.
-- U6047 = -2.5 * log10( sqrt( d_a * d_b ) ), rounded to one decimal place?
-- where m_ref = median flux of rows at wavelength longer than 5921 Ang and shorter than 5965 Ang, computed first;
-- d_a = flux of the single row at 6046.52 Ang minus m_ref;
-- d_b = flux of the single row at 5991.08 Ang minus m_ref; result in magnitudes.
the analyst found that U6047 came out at 1.1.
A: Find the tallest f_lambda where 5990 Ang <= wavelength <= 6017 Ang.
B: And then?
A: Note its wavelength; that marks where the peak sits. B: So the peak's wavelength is 6004.89 Ang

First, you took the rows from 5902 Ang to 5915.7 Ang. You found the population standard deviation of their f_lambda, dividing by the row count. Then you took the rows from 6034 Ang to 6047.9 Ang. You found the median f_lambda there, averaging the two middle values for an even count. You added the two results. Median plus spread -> 6.4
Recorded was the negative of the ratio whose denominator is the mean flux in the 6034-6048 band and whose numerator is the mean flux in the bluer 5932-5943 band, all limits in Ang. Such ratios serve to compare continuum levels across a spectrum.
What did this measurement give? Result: -1.07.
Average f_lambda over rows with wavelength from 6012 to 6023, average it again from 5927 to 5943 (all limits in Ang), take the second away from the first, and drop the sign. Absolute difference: 0.82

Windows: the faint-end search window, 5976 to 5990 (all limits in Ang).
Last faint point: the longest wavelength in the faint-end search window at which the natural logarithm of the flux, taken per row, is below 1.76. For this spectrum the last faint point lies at 5988.32 Ang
